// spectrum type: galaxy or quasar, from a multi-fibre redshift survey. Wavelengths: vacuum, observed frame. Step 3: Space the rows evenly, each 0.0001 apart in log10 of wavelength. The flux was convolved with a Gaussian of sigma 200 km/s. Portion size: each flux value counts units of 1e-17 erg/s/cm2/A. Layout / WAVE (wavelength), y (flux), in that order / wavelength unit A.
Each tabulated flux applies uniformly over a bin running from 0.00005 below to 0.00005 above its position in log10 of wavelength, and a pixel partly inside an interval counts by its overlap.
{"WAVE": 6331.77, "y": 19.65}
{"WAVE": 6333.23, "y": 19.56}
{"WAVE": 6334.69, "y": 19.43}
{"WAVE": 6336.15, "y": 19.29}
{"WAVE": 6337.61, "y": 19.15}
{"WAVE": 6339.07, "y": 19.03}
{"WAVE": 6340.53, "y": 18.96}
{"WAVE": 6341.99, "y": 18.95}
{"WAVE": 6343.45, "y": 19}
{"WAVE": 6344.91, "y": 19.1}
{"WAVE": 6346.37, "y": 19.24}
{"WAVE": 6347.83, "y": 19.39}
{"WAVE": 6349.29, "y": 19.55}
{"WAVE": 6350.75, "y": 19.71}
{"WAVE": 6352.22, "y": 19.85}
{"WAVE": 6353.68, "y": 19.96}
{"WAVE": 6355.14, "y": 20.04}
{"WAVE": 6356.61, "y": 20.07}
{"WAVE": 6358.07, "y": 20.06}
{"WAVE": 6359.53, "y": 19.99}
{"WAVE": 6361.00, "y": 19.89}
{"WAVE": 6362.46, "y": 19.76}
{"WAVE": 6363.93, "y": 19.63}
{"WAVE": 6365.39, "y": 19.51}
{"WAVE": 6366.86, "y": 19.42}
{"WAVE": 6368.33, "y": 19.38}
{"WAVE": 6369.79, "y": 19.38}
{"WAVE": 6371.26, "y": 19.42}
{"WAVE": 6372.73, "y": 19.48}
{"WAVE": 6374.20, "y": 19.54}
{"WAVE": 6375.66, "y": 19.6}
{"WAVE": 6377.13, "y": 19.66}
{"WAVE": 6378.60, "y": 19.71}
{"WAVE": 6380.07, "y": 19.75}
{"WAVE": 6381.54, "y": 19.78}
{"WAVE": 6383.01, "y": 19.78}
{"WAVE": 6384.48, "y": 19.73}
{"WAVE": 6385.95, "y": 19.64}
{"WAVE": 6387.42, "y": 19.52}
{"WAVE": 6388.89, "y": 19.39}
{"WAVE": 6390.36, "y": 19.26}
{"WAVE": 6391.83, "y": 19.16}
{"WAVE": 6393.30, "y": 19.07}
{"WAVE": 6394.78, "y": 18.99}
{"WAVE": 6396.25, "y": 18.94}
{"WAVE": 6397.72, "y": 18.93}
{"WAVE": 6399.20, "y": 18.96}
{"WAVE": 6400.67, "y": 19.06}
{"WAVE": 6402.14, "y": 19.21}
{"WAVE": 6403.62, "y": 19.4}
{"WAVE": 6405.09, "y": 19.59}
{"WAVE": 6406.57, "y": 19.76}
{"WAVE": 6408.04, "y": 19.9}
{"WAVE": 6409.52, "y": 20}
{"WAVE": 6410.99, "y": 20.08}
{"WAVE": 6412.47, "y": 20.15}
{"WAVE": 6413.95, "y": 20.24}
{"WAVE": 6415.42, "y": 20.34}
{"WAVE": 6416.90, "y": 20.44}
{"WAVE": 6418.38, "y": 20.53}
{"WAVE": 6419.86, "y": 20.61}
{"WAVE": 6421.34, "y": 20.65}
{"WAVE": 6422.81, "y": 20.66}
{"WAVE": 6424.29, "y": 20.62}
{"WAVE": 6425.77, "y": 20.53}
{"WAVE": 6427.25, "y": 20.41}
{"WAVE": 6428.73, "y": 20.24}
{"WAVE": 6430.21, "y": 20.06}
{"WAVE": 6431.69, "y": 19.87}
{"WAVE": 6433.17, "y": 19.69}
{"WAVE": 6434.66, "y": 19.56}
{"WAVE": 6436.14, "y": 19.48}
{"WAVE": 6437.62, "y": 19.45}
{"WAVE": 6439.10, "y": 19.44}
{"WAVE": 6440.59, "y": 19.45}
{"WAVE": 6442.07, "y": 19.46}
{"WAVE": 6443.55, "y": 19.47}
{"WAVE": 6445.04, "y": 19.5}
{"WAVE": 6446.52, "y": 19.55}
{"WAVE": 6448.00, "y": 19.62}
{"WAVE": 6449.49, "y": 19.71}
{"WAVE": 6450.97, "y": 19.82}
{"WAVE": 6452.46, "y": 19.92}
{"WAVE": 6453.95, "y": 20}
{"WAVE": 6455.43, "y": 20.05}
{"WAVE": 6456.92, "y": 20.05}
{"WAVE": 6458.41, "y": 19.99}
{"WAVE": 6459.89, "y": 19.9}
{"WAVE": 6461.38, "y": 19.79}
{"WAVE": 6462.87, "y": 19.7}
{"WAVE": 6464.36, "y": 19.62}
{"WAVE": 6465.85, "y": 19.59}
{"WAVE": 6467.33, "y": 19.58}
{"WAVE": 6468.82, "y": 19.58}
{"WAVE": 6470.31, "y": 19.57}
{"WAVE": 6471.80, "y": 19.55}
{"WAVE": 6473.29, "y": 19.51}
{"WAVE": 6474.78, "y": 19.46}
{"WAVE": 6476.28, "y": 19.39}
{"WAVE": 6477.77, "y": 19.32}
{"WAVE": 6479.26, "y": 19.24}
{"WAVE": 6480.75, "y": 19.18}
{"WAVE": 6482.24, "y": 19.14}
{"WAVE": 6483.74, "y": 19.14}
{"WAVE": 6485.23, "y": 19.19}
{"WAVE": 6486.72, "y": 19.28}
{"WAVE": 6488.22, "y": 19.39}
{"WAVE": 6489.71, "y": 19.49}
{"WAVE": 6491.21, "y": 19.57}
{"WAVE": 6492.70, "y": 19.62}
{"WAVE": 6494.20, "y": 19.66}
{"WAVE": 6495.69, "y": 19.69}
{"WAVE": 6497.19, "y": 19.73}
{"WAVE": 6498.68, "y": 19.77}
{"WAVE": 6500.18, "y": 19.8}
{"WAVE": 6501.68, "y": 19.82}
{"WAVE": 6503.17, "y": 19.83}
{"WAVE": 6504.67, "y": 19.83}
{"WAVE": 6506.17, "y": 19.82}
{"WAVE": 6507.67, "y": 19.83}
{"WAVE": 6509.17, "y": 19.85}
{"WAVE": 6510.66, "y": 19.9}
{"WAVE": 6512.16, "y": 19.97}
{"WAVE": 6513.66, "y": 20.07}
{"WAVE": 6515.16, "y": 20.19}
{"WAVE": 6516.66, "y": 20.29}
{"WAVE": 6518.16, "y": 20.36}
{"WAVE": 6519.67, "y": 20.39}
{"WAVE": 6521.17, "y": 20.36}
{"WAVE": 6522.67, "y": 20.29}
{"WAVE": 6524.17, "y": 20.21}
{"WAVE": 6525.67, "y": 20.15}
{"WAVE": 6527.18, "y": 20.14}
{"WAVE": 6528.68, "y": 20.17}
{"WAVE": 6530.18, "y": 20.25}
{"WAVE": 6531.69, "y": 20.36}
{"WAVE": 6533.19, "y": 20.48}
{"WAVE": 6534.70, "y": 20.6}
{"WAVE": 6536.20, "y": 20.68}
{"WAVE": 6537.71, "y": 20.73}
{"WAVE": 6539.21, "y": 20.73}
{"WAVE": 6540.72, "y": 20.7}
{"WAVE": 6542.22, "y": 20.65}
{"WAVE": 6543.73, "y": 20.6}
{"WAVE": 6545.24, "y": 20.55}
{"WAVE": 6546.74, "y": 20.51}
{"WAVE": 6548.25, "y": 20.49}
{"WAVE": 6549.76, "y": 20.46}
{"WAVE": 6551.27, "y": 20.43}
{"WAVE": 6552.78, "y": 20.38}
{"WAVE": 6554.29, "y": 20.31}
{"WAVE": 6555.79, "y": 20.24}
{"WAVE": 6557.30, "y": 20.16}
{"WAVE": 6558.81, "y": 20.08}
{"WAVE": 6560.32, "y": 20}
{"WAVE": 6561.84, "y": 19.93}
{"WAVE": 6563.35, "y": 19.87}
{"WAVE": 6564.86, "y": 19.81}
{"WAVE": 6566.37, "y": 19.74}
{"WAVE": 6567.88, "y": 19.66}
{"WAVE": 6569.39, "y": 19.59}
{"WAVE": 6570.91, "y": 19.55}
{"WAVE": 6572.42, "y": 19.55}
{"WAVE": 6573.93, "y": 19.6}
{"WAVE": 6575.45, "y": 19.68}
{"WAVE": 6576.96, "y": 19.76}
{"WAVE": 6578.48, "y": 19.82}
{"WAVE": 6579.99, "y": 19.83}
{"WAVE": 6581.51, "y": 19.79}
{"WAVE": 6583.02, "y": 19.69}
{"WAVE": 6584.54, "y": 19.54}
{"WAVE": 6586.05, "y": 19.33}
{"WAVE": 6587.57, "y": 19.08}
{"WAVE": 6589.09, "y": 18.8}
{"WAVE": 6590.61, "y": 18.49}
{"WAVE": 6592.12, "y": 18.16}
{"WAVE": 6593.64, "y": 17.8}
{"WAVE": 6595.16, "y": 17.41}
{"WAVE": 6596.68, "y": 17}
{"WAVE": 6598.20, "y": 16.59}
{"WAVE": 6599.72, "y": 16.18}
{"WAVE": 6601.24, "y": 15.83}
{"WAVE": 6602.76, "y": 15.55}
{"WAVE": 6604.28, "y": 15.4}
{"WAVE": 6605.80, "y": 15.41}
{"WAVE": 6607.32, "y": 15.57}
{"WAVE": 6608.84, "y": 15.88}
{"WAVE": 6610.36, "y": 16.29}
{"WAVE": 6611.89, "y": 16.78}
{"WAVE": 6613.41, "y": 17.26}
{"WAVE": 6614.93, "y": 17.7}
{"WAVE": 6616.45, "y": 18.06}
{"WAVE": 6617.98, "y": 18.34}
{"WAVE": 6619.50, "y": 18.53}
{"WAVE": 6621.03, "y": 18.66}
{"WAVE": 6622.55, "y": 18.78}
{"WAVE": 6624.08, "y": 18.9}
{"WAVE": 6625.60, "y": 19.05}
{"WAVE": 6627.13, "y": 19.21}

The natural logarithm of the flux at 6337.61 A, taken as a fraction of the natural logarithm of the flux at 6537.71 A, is 0.97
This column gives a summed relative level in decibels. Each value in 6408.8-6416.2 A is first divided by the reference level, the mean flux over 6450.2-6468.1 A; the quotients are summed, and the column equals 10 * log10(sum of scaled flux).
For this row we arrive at 7.06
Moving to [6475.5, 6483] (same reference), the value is 6.86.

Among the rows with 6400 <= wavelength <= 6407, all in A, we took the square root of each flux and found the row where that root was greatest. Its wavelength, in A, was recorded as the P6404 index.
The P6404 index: 6406.57 A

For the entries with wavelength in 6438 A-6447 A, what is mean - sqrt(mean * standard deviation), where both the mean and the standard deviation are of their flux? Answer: 18.6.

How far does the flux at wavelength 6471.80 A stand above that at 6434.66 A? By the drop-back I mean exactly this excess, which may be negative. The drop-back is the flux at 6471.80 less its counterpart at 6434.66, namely 0.0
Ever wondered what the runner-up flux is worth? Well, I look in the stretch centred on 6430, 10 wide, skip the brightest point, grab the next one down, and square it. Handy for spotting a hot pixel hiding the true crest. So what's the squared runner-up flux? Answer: 417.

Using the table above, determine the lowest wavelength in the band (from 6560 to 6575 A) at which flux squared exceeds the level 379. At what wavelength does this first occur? 6560.32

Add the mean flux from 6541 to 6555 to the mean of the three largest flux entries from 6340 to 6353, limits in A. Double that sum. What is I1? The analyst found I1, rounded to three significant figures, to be 80.4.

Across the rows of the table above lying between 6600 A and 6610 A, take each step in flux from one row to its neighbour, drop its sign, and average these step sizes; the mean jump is 0.18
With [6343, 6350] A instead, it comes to 0.14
